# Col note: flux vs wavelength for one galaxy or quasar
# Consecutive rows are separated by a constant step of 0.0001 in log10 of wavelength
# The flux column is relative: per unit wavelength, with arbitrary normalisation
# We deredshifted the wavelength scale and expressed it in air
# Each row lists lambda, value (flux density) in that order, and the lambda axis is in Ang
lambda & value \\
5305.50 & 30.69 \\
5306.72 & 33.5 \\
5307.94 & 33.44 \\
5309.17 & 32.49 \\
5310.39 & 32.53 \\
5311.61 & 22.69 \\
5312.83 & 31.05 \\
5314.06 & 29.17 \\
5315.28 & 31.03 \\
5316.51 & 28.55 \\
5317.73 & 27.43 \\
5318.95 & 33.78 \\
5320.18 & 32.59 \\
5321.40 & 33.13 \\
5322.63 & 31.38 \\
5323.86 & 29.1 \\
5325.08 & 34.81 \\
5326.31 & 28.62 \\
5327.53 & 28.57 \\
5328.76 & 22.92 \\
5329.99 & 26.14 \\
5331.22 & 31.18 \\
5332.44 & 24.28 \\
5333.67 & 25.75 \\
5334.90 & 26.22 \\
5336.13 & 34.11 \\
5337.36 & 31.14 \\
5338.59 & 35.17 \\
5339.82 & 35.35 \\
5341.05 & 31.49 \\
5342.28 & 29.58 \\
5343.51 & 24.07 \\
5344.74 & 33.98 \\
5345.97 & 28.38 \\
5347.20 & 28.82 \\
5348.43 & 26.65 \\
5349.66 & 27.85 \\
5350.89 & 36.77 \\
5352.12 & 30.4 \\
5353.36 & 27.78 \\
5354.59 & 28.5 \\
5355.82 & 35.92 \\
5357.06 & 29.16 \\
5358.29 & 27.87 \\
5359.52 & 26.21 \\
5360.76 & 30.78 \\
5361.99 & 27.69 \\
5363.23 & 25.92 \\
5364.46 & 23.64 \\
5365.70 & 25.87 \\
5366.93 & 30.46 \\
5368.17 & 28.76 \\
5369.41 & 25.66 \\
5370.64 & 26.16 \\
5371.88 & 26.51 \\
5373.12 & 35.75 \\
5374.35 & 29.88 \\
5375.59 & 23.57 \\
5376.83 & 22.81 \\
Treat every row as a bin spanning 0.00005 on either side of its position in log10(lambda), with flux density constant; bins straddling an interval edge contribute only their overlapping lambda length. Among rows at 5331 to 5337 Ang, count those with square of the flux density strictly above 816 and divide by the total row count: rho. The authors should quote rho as 0.40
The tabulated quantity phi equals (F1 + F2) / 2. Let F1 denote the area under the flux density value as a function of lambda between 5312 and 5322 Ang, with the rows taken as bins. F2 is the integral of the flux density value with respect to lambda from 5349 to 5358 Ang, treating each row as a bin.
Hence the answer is 292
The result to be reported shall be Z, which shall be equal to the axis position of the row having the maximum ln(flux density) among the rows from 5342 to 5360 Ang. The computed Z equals 5350.89 Ang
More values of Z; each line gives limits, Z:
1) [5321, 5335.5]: 5325.08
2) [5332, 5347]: 5339.82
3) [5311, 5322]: 5318.95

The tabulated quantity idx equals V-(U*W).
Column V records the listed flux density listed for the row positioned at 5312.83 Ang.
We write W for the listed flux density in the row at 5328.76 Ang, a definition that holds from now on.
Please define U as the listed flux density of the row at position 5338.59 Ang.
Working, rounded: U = 35.17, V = 31.05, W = 22.92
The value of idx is -775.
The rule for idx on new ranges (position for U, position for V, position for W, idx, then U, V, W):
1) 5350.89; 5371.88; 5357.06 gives -1046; 36.77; 26.51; 29.16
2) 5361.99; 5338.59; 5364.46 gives -619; 27.69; 35.17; 23.64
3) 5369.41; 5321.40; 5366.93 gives -748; 25.66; 33.13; 30.46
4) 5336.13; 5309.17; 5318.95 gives -1120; 34.11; 32.49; 33.78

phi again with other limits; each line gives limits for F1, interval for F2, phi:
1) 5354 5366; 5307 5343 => 712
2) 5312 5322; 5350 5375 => 515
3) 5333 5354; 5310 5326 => 561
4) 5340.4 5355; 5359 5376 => 451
